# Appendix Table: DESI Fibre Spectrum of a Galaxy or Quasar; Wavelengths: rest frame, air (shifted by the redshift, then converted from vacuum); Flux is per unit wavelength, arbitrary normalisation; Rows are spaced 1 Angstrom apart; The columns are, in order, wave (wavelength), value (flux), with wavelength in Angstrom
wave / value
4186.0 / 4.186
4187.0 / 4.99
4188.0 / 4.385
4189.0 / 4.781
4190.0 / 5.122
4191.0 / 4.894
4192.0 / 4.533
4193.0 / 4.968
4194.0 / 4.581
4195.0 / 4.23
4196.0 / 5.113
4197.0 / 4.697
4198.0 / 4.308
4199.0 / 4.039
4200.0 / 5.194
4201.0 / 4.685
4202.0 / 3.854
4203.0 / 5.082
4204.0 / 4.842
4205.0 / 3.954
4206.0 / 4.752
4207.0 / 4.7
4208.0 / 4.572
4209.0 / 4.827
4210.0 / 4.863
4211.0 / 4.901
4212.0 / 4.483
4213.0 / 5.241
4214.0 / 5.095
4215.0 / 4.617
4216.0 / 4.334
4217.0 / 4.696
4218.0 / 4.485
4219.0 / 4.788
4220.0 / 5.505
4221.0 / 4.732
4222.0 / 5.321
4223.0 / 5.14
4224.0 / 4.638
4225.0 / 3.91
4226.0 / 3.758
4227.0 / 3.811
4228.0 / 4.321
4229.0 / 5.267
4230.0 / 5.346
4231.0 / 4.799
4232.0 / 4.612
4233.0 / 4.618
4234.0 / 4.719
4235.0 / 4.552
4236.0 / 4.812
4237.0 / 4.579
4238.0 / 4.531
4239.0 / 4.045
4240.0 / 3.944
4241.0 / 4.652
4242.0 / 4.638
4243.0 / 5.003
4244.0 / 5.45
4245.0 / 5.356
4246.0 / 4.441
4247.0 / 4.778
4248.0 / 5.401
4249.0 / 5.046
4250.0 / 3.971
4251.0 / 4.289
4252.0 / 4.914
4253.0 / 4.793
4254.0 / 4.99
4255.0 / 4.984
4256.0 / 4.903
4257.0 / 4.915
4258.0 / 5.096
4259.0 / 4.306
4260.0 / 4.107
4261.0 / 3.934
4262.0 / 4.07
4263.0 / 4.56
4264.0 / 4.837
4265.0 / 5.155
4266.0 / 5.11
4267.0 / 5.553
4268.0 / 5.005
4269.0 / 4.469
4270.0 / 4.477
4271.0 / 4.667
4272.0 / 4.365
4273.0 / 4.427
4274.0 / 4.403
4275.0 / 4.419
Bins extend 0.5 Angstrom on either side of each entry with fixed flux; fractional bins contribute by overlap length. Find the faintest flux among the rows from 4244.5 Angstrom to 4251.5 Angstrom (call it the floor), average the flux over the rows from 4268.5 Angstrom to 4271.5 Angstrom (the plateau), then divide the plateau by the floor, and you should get 1.14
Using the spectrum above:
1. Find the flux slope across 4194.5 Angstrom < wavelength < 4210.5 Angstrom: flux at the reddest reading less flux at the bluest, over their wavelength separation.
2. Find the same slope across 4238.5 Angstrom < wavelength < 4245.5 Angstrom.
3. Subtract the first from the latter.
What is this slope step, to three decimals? 0.176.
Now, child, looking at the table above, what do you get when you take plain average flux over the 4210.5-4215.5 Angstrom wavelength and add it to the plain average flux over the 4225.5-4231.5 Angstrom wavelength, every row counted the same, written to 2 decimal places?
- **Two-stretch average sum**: 9.42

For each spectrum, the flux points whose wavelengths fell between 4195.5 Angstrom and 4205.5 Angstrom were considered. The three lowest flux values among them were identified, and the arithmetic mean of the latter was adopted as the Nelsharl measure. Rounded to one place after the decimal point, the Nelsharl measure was 3.9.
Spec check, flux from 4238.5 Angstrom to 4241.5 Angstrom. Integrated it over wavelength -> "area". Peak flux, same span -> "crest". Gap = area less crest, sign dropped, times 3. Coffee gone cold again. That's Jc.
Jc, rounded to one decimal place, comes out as 24.0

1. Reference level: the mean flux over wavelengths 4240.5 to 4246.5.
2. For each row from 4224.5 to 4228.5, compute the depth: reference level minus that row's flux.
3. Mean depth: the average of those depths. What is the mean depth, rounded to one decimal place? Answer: 1.0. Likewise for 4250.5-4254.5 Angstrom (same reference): 0.2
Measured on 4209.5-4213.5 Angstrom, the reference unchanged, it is 0.1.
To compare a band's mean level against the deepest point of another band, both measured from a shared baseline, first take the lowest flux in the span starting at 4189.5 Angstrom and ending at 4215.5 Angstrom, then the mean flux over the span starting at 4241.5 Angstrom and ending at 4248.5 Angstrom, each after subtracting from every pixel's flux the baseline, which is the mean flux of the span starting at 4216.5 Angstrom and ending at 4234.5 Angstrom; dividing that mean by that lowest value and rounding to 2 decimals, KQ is -0.38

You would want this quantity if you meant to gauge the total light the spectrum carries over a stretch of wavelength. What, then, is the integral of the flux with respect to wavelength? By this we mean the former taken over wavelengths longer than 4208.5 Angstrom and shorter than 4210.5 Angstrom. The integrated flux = 9.7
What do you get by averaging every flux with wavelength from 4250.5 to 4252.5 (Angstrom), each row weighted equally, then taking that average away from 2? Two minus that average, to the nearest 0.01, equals -2.60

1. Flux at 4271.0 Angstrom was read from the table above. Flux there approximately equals 4.667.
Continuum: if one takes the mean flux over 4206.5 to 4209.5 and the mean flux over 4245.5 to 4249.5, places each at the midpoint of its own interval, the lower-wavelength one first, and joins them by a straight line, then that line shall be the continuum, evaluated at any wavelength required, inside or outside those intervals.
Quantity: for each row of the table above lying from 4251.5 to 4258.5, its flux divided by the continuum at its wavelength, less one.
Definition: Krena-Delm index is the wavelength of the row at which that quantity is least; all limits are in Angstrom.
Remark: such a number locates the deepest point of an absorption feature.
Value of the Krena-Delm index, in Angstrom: 4253.0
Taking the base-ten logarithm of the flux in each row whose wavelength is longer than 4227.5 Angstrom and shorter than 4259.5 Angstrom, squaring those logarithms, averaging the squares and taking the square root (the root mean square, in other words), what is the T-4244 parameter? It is 0.676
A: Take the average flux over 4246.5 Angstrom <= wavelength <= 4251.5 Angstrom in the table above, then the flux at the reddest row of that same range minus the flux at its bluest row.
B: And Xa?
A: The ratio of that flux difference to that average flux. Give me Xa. -0.10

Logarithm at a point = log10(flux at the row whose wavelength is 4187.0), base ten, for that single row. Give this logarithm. 0.698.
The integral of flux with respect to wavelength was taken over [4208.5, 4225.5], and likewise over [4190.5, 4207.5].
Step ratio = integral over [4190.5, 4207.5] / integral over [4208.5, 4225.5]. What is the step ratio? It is 0.96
